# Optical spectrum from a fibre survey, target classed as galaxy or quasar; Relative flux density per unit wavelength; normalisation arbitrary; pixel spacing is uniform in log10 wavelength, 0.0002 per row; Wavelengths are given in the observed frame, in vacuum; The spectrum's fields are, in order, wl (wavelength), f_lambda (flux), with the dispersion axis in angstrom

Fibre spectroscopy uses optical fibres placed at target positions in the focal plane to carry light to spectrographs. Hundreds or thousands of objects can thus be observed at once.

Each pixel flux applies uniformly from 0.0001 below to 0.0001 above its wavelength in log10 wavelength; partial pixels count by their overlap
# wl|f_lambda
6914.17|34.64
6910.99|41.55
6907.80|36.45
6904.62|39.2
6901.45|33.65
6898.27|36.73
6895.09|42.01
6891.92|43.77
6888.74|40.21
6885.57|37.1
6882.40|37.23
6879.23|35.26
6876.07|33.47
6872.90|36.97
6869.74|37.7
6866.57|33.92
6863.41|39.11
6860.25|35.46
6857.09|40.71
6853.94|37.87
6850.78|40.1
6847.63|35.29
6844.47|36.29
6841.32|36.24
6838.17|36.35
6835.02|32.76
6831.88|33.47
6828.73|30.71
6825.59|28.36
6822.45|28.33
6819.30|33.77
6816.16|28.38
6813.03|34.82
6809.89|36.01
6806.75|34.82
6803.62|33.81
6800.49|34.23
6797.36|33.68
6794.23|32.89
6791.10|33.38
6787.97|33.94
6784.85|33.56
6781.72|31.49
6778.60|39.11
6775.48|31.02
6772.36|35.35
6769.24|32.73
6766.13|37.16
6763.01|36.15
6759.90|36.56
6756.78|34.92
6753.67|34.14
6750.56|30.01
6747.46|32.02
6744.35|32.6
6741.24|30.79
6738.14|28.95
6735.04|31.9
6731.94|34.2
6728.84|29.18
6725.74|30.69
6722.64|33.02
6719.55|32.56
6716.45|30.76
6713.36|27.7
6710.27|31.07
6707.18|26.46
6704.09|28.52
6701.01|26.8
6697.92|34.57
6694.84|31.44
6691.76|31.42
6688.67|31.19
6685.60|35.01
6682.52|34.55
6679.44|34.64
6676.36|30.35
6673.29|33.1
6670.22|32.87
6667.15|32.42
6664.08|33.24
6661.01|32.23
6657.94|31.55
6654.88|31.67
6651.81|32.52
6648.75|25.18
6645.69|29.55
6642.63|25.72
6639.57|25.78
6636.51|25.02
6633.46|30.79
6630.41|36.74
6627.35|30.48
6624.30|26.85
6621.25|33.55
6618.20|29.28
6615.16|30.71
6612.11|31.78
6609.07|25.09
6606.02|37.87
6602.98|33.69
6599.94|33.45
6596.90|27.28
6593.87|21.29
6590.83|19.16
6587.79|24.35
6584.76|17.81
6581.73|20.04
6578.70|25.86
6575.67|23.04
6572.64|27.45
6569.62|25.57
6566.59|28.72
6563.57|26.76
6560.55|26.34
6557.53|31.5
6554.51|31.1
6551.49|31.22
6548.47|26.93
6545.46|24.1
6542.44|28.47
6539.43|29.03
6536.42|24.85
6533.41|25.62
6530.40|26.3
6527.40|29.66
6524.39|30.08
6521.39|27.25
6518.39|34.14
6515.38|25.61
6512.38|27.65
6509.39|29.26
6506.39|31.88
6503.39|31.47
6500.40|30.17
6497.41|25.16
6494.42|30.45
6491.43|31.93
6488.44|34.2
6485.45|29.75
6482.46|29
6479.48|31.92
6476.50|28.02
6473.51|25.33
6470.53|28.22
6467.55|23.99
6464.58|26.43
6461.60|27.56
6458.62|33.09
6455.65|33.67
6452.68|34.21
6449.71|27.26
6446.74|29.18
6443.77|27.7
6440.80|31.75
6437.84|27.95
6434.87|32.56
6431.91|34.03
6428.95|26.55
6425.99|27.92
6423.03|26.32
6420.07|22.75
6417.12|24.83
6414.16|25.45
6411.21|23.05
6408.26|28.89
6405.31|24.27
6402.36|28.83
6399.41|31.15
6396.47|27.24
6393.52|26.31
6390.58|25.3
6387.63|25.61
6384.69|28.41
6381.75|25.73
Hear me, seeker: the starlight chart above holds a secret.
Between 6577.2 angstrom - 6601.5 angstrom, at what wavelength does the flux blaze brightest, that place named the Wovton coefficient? 6599.94 angstrom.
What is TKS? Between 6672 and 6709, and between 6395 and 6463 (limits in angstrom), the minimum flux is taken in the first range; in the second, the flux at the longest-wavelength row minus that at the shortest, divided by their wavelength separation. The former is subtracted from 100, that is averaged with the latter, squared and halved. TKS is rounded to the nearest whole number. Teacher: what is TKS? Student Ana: 676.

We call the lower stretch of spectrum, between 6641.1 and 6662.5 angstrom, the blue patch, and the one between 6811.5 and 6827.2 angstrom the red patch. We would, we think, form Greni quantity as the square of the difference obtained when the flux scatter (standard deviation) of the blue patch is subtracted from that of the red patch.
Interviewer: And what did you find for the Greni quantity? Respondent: 0.0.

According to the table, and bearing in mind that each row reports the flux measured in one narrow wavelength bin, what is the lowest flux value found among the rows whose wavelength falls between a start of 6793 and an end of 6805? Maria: 32.89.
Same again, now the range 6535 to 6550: 24.1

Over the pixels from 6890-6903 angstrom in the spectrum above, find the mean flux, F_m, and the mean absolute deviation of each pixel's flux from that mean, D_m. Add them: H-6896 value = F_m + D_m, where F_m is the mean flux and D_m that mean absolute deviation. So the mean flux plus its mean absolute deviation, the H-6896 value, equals 43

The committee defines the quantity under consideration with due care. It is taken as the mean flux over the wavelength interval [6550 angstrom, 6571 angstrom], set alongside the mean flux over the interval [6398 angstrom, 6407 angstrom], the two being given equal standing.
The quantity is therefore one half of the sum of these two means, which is 28.4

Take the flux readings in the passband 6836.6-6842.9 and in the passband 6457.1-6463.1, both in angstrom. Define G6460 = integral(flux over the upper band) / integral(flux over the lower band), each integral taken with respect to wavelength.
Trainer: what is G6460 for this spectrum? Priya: 1.3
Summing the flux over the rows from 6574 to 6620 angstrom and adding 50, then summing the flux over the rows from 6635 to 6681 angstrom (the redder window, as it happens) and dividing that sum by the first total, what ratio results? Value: 1.01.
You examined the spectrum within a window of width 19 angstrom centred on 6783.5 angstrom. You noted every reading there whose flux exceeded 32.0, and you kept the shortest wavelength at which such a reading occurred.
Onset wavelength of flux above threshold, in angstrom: 6778.60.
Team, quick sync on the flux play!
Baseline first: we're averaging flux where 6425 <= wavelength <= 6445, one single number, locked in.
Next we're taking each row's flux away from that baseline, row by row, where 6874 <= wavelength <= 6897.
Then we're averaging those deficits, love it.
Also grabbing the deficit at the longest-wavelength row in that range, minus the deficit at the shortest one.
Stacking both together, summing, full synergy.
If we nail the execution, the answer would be -17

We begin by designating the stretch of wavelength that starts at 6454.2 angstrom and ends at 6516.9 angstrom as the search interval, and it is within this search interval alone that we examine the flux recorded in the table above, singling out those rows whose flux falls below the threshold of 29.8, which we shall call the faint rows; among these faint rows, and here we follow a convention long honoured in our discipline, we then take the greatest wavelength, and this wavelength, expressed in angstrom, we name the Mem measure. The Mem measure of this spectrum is 6515.38 angstrom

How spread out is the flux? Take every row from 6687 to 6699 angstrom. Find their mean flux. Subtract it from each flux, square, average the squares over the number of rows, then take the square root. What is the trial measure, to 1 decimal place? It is 1.4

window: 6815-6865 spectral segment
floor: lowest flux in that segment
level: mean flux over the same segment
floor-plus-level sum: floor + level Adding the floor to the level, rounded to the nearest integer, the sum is 63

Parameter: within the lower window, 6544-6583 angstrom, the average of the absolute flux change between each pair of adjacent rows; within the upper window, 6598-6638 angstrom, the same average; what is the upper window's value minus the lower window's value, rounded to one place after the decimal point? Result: 2.1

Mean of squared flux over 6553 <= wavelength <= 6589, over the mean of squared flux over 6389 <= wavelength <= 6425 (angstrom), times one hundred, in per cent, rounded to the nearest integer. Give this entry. 98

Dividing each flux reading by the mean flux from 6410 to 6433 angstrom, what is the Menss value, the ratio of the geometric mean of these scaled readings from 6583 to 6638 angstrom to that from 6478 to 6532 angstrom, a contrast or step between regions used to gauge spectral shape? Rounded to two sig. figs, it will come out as 0.95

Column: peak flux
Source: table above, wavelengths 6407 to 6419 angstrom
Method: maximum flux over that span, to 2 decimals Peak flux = 28.89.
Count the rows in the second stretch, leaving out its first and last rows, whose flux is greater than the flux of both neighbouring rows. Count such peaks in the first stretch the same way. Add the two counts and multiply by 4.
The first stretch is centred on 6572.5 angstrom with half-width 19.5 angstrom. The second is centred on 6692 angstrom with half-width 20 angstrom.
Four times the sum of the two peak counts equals 36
